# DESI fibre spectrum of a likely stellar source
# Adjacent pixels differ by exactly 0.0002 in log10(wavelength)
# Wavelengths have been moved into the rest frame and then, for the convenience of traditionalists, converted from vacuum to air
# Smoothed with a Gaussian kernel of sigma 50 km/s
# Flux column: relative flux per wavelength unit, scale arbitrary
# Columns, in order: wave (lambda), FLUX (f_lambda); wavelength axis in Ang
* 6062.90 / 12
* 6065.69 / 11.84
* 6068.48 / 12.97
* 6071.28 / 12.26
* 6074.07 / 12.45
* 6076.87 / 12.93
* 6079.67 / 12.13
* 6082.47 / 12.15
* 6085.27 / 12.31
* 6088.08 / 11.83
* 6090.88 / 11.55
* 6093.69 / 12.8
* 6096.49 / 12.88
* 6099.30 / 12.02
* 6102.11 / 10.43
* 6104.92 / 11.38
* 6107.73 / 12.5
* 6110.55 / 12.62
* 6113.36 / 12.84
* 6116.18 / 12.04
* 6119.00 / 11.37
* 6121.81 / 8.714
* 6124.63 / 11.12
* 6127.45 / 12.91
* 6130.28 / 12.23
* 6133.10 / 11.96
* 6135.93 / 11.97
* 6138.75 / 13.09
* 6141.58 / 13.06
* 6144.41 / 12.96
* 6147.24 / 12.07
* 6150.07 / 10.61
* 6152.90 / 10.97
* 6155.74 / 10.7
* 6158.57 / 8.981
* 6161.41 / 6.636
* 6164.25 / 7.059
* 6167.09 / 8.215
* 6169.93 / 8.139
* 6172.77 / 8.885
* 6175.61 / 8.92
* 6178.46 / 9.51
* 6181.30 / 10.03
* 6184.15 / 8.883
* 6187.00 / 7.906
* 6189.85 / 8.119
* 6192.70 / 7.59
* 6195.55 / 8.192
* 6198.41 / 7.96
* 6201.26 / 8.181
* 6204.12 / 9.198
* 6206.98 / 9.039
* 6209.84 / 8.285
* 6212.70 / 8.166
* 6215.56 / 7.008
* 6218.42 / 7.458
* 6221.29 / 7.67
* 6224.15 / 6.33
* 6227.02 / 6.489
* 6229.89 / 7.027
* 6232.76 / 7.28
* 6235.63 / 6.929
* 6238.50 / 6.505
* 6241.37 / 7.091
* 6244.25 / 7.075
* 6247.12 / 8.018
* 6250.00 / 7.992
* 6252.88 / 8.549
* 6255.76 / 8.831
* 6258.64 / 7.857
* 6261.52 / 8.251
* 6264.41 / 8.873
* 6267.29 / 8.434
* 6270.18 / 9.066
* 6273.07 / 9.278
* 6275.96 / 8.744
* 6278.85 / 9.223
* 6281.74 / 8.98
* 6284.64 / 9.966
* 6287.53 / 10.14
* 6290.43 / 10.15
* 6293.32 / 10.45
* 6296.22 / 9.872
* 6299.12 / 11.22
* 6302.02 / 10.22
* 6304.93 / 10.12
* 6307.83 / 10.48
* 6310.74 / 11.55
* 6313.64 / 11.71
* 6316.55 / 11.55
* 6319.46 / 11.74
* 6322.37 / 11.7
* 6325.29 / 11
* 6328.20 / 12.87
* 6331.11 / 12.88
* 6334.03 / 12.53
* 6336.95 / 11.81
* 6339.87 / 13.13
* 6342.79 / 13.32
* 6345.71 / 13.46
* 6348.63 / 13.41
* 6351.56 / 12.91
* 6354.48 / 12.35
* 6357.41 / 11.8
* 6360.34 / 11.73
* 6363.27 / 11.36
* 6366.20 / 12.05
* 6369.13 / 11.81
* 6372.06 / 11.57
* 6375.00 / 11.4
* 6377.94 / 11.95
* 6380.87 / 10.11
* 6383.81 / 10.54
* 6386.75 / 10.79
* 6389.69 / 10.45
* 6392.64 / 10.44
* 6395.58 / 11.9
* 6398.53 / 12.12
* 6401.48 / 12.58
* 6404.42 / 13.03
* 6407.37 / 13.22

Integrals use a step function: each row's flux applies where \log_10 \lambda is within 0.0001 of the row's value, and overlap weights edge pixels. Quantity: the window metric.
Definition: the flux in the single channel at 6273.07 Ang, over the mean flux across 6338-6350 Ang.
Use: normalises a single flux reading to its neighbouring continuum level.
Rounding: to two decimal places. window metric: 0.70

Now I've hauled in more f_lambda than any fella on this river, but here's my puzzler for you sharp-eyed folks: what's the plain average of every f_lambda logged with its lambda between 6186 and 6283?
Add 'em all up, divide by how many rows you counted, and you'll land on 8.0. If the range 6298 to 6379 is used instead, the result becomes 11.9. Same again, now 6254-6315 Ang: 9.7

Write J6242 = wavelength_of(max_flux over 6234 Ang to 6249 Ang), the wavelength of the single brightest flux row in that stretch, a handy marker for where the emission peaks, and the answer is 6247.12 Ang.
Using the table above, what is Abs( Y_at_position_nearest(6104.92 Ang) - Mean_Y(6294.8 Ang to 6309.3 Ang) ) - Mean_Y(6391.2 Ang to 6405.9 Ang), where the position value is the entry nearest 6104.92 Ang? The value -11.0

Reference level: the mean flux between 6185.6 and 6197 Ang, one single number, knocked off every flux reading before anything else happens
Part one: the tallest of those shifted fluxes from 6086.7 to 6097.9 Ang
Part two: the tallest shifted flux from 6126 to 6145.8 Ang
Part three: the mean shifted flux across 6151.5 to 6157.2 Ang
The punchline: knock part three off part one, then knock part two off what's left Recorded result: -3.1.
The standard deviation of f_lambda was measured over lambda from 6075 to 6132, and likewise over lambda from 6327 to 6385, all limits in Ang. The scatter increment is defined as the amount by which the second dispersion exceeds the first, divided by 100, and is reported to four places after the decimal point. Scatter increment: -0.0009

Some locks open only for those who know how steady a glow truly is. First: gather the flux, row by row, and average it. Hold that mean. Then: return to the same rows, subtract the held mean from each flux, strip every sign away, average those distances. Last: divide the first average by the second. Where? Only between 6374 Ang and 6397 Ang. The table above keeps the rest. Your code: 18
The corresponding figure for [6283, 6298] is 64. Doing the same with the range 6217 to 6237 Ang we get 18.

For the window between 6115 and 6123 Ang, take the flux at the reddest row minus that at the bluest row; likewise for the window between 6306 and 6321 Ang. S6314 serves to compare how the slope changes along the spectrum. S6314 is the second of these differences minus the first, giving 4.6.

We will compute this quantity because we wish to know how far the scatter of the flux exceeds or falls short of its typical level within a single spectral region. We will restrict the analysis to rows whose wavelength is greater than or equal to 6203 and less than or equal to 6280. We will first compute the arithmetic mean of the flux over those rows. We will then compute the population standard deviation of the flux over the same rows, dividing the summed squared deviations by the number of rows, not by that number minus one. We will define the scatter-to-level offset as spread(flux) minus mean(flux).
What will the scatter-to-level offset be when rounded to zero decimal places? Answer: -7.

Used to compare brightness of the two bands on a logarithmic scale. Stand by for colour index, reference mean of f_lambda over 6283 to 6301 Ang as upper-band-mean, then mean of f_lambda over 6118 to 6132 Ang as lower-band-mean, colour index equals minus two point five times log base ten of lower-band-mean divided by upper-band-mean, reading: -0.10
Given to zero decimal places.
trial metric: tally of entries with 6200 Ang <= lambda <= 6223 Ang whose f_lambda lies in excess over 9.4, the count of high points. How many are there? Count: 0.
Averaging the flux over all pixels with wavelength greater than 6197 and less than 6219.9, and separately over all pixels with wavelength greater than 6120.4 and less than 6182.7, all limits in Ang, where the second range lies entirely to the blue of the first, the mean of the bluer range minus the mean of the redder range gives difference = 2.2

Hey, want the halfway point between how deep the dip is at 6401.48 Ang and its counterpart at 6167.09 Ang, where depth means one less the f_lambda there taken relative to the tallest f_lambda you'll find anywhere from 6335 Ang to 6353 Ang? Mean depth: 0.23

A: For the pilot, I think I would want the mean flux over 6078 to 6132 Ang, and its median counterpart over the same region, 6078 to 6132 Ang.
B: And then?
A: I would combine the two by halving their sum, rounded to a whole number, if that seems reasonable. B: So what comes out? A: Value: 12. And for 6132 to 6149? 13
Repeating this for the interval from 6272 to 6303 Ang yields 10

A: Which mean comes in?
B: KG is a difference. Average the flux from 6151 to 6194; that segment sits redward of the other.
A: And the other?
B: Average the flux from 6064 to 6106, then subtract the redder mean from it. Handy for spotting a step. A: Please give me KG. 3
